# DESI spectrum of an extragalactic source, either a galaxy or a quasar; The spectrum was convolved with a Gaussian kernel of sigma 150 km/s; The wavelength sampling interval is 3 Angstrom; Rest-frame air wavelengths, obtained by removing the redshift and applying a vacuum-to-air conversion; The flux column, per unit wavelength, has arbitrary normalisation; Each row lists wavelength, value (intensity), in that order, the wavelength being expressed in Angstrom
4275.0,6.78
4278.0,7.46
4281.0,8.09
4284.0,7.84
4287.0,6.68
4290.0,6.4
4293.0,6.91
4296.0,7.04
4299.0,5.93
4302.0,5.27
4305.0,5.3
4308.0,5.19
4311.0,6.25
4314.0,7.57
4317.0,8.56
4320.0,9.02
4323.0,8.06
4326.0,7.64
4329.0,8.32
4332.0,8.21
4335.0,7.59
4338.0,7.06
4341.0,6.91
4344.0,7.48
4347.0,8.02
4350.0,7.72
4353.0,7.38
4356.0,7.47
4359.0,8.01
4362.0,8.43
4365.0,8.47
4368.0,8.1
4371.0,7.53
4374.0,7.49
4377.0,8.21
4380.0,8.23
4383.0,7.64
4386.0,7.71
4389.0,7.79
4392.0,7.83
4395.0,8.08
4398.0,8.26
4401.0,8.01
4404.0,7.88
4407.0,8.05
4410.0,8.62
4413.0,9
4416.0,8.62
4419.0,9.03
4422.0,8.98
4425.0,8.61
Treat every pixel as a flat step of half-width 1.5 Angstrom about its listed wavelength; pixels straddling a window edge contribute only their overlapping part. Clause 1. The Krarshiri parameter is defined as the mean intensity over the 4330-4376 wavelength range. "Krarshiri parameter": 7.7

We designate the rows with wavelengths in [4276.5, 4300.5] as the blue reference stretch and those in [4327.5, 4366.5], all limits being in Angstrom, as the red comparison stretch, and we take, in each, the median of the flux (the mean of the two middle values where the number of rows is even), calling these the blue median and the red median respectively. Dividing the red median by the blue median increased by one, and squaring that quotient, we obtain 0.94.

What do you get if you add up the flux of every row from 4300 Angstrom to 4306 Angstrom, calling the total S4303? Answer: 11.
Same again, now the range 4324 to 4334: 24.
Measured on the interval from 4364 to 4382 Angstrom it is 48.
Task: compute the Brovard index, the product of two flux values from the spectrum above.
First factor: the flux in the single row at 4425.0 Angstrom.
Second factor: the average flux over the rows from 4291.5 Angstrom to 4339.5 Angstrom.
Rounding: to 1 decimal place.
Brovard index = 61.3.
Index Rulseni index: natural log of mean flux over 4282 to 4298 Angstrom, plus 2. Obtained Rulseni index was 3.94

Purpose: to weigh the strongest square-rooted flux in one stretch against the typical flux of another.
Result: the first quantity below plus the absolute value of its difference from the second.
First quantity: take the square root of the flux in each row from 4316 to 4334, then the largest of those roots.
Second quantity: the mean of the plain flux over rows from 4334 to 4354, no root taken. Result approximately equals 7.45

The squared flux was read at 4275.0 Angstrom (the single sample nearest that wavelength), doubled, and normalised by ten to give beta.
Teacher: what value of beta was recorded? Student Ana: 9.2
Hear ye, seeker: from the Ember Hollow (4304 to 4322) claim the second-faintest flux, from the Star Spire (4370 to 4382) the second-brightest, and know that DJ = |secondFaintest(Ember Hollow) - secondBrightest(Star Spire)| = 2.9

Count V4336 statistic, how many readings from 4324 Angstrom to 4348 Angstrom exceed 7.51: 5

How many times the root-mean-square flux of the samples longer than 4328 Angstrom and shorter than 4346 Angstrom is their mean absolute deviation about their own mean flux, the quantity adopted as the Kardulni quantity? 0.059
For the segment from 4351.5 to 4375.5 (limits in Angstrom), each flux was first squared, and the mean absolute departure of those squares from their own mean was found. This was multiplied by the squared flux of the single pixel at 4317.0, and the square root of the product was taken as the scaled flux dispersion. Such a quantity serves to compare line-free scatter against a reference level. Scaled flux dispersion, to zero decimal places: 21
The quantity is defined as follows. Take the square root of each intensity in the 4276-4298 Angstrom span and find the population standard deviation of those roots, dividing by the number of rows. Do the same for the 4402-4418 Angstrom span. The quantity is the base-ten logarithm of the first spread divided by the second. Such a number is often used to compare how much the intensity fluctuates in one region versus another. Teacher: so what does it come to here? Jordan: 0.18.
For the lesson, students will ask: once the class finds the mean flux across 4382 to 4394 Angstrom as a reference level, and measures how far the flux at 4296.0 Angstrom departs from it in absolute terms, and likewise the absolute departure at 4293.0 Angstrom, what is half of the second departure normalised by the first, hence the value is 0.59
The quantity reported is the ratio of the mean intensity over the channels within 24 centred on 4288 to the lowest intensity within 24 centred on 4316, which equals 1.36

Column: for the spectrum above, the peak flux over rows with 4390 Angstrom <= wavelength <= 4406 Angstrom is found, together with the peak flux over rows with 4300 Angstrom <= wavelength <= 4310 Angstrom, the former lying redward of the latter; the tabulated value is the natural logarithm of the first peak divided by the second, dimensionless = 0.44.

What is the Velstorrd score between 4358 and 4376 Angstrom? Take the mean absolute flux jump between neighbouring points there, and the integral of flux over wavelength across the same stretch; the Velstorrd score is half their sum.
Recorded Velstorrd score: 72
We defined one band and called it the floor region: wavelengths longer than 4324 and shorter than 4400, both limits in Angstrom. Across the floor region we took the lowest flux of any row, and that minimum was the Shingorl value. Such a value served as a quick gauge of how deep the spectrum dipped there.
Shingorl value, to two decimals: 6.91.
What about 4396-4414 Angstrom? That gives 7.88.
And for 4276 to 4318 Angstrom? 5.19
